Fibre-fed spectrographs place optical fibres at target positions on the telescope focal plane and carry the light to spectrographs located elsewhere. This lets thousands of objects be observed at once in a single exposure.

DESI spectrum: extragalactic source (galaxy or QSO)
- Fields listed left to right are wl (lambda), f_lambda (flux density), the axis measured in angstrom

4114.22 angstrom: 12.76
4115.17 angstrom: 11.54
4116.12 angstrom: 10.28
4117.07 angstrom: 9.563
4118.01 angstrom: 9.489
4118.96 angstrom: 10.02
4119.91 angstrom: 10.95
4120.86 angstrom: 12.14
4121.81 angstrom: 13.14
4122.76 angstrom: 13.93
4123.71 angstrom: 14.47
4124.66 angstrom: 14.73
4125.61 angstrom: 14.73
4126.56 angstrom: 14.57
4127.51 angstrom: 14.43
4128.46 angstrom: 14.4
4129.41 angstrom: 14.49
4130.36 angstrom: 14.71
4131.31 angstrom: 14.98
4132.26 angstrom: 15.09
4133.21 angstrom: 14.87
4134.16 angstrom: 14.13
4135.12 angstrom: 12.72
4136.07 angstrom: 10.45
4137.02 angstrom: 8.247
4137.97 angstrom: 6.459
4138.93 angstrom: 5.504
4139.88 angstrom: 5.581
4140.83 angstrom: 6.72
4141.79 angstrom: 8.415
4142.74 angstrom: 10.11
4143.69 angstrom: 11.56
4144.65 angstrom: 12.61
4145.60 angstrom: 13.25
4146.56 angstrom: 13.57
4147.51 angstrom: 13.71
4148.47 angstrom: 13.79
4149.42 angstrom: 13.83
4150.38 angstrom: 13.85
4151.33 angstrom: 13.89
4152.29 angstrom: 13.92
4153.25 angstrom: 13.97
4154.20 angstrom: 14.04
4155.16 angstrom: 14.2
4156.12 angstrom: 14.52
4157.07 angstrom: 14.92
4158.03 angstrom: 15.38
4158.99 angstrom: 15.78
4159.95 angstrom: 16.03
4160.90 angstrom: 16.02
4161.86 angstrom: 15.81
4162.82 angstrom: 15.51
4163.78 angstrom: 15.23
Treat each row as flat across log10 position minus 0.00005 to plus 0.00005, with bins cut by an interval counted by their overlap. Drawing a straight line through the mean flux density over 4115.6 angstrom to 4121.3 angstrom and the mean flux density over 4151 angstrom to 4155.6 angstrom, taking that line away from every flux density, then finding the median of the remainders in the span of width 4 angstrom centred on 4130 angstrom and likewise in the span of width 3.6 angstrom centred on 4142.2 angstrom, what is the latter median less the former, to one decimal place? -6.6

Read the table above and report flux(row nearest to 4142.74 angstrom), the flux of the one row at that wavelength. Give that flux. 10.11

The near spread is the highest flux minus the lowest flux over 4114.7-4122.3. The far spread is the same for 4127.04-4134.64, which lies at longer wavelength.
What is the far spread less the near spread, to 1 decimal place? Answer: -2.7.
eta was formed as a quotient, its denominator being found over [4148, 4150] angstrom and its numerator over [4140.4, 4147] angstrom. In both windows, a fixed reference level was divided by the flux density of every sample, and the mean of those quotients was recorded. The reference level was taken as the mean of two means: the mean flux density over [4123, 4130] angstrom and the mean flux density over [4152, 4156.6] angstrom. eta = 1.34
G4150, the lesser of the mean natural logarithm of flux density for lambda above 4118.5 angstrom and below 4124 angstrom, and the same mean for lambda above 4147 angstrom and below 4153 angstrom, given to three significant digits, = 2.51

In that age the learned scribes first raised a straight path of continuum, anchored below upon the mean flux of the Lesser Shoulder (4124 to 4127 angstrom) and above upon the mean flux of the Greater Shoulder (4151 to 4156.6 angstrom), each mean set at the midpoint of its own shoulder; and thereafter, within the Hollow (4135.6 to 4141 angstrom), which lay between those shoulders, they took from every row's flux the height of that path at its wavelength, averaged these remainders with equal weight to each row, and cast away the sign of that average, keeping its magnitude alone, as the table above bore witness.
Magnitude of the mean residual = 7.2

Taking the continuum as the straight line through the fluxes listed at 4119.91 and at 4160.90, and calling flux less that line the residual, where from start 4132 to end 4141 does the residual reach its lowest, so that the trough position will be 4139.88 angstrom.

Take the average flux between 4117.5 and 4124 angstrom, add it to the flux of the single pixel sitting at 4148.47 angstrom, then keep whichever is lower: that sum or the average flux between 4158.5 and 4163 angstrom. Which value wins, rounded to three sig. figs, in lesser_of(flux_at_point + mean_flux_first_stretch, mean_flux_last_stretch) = 15.8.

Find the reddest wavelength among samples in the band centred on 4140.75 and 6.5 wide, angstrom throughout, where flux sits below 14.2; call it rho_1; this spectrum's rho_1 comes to 4143.69 angstrom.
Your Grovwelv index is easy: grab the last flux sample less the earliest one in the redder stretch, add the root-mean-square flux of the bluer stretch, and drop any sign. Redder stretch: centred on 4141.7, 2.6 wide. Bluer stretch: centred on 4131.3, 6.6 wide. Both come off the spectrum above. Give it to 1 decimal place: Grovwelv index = 18.1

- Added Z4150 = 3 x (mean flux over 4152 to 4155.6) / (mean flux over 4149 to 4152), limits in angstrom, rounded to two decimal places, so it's 3.04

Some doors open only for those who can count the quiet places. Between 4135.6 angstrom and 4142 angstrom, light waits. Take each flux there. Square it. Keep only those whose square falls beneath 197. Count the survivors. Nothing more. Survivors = 7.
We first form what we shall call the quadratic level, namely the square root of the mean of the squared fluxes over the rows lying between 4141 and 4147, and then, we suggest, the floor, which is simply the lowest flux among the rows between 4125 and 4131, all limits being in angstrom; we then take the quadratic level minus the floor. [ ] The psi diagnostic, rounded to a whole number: -3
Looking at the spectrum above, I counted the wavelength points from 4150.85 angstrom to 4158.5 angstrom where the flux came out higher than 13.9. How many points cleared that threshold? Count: 7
